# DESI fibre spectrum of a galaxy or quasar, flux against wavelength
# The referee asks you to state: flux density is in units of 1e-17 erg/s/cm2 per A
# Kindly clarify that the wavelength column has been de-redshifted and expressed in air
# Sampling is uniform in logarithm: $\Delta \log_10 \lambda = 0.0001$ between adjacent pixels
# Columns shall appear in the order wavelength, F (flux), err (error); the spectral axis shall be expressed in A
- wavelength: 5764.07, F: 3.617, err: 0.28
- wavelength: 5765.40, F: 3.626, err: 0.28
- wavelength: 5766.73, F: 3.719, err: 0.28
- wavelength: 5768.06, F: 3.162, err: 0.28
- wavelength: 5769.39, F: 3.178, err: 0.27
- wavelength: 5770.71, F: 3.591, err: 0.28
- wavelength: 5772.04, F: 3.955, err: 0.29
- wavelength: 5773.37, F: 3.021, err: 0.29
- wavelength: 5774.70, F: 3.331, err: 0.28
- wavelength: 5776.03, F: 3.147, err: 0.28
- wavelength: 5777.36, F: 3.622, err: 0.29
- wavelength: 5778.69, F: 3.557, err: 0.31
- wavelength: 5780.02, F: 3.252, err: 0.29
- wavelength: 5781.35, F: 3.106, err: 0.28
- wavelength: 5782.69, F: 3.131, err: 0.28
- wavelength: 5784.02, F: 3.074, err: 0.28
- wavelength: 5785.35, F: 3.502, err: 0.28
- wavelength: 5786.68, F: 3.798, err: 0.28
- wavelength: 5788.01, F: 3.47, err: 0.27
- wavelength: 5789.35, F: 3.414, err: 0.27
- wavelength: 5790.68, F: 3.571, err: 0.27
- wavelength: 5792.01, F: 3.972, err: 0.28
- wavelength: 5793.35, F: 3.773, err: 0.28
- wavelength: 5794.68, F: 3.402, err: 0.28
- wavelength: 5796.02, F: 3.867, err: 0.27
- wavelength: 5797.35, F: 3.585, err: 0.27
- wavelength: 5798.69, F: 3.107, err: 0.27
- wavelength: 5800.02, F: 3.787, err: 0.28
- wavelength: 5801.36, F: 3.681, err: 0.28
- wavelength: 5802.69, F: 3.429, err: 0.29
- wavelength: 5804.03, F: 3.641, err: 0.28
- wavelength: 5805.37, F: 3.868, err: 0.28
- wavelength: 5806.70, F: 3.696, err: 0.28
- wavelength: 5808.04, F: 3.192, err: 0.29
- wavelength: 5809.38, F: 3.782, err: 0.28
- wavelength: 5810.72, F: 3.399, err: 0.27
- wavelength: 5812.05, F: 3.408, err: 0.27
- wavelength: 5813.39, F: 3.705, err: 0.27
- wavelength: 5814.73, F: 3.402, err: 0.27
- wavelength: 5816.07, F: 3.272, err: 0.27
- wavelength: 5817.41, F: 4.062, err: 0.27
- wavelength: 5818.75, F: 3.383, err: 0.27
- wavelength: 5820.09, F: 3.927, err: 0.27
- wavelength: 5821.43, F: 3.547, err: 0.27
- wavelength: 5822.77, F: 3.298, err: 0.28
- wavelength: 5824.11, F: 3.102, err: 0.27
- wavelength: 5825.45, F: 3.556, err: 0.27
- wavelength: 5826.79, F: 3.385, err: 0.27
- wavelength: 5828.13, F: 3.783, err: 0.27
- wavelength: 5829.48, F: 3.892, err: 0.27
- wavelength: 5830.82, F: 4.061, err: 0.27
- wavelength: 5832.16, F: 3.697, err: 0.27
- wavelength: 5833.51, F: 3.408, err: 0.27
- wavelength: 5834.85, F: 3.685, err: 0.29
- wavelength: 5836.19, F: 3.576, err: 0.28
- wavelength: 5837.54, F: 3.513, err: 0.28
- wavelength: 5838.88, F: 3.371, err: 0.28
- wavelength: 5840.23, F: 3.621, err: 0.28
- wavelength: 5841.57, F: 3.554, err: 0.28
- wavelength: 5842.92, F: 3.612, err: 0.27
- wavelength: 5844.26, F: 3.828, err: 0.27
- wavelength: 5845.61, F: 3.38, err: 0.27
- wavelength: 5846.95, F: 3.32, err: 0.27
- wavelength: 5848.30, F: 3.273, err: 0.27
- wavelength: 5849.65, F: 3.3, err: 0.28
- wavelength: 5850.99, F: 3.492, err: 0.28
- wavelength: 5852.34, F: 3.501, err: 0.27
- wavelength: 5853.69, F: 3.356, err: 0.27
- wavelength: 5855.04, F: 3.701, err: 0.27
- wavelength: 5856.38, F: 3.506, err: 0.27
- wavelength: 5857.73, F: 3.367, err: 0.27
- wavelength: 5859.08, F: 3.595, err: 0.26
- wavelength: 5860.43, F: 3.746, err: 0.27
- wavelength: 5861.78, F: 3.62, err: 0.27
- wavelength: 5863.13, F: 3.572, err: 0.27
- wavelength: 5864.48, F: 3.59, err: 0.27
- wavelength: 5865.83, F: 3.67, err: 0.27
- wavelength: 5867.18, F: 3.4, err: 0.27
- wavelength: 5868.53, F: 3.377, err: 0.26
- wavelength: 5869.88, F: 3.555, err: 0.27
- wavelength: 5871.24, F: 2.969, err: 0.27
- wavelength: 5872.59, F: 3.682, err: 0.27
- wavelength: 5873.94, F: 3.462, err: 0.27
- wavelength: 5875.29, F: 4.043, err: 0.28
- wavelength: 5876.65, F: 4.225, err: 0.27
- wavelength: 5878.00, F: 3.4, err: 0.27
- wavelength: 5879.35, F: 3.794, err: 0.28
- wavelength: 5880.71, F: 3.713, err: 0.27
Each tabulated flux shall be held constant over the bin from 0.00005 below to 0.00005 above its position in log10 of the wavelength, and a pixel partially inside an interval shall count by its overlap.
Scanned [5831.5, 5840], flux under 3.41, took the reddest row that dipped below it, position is 5838.88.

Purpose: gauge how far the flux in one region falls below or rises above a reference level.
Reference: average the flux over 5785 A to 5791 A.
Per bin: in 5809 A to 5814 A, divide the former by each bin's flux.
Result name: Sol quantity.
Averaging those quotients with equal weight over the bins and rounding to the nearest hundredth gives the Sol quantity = 1.00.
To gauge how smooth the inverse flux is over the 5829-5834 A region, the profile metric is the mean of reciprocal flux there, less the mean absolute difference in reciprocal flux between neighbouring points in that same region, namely 0.247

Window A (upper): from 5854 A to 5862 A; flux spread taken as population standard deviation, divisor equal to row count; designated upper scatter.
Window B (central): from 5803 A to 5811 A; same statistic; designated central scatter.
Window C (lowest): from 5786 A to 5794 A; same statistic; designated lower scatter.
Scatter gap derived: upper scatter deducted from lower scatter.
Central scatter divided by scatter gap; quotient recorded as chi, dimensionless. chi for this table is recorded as 3.2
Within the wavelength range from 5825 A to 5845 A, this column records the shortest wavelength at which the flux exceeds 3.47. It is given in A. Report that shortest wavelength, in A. 5825.45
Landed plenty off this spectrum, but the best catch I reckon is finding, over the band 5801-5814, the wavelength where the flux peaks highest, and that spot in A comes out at 5805.37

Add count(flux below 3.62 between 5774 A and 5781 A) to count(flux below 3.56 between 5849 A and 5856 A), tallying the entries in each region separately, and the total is 8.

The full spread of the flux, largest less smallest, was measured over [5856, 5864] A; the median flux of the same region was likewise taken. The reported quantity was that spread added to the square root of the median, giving 2.3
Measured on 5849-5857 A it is 2.3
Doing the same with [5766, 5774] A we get 2.8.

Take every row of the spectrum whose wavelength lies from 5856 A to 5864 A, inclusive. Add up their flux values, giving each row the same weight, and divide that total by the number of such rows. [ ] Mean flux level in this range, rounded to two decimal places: 3.57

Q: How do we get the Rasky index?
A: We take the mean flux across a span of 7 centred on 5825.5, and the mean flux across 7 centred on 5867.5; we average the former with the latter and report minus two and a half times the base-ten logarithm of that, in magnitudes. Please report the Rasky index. -1.35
